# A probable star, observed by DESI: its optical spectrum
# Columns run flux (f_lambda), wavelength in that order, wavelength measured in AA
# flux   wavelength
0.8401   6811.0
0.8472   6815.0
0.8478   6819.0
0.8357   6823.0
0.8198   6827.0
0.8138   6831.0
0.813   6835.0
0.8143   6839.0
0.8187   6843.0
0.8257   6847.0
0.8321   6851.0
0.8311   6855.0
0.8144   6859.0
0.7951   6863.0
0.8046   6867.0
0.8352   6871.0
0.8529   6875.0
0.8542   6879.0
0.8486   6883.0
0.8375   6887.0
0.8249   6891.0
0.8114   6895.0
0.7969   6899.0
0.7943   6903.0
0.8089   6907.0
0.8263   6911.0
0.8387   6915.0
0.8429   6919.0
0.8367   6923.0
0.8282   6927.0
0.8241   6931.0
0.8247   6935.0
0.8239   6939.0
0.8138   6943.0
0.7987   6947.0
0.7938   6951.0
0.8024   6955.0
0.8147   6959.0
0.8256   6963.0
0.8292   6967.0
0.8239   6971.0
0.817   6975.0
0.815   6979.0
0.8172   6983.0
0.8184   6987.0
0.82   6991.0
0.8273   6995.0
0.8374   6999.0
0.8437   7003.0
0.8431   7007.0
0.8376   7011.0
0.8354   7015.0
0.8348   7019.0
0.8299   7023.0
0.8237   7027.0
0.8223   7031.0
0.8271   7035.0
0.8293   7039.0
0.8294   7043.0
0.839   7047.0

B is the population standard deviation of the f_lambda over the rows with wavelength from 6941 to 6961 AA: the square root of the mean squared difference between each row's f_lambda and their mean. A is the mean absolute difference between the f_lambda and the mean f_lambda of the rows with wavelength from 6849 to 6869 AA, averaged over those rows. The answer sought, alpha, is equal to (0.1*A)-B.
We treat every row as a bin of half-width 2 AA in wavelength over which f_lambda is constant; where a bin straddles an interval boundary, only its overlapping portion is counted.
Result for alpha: -0.0070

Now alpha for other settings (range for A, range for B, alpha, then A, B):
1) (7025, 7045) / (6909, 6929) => -0.0061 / 0.003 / 0.006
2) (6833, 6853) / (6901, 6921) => -0.0176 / 0.007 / 0.018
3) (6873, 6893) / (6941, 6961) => -0.0073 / 0.010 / 0.008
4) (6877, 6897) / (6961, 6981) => -0.0040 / 0.014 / 0.005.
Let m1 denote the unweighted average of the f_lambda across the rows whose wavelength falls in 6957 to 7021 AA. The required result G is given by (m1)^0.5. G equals 0.910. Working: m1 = 0.828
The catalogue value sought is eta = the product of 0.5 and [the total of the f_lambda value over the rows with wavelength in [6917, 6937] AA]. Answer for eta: 2.08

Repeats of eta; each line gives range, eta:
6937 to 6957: 2.02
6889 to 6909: 2.02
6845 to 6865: 2.05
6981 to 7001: 2.06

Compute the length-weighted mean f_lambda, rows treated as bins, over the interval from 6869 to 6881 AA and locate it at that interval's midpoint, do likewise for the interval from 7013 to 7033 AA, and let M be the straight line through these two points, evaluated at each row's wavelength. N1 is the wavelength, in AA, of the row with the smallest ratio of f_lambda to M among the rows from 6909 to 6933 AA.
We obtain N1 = 6911.0 AA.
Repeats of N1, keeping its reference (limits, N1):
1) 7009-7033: 7031.0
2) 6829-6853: 6835.0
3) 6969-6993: 6979.0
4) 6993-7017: 6995.0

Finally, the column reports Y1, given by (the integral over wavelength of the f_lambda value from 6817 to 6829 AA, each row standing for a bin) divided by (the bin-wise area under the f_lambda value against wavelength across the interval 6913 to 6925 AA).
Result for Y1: 0.99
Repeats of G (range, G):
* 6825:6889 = 0.909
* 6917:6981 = 0.905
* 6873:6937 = 0.910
